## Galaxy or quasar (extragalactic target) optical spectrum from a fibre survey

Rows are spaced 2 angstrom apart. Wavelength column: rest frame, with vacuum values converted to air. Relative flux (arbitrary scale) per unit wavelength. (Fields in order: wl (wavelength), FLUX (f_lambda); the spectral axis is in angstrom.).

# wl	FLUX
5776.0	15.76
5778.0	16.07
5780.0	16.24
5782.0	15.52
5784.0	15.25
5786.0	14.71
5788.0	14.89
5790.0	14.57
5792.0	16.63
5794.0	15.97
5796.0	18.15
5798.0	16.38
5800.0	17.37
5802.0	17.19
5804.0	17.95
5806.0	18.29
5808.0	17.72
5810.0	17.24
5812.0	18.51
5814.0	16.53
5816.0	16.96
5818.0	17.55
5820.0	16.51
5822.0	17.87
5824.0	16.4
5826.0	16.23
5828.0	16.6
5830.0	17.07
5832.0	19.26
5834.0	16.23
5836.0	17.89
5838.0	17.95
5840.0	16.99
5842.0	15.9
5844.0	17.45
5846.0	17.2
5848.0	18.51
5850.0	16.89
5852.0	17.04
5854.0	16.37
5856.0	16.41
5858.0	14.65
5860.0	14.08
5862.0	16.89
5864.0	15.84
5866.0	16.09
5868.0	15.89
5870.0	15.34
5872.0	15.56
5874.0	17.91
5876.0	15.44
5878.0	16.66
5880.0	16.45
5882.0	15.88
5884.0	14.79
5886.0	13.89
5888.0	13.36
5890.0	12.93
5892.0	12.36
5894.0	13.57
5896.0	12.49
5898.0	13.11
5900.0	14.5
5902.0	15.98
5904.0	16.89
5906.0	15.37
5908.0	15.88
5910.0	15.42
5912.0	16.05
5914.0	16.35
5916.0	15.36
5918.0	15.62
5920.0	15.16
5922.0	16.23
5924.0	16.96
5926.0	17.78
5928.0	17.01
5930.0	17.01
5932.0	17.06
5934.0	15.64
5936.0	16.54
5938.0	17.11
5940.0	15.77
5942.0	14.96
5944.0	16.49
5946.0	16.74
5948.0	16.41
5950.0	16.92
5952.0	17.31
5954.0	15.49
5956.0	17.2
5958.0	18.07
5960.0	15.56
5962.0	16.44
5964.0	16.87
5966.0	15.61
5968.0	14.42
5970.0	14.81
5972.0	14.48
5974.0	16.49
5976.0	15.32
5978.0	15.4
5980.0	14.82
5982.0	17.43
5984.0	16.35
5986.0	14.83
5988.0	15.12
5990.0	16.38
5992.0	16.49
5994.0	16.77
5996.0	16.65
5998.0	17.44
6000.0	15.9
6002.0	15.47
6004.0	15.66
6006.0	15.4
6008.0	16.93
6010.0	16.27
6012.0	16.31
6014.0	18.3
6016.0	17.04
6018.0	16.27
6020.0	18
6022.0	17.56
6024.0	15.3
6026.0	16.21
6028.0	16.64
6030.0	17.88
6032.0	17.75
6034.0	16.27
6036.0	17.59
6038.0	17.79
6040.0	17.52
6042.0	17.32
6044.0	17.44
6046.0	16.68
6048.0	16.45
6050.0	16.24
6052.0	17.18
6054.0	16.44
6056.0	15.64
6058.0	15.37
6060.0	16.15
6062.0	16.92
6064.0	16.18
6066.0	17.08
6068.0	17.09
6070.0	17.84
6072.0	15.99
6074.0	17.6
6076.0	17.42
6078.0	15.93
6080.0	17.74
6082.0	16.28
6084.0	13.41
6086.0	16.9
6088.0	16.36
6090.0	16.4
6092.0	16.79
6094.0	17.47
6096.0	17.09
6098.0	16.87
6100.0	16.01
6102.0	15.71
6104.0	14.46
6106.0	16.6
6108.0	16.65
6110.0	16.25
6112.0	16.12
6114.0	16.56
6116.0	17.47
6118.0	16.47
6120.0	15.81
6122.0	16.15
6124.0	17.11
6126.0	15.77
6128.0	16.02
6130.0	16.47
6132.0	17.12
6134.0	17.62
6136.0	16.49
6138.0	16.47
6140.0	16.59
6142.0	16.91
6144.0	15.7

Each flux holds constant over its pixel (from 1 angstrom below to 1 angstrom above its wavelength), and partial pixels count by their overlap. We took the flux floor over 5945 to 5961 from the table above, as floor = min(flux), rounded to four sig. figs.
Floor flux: 15.49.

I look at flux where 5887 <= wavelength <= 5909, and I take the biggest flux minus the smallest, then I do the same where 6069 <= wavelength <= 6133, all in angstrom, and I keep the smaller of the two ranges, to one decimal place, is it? 4.4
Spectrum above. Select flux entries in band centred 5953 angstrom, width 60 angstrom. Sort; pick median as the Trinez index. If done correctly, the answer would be 16.5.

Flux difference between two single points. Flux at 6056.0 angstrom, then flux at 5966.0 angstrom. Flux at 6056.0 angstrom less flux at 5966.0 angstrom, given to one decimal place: 0.0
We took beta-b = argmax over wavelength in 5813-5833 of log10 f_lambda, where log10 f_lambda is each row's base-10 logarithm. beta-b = 5832.0 angstrom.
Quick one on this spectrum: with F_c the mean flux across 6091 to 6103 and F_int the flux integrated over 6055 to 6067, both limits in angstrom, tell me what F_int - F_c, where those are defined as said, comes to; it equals 178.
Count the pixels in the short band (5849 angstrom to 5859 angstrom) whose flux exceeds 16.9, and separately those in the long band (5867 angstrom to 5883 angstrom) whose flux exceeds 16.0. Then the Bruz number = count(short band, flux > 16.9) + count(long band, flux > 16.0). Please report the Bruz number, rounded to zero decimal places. 4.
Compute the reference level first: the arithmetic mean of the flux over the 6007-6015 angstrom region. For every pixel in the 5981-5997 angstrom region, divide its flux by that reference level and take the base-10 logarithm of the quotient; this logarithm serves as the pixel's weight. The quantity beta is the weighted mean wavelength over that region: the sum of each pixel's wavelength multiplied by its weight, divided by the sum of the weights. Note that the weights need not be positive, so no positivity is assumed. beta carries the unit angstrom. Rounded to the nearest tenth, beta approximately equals 5988.4 angstrom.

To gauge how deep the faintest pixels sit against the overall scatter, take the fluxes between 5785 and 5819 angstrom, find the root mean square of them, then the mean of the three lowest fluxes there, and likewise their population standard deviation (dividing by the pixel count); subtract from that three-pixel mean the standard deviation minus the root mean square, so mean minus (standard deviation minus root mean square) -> 30.4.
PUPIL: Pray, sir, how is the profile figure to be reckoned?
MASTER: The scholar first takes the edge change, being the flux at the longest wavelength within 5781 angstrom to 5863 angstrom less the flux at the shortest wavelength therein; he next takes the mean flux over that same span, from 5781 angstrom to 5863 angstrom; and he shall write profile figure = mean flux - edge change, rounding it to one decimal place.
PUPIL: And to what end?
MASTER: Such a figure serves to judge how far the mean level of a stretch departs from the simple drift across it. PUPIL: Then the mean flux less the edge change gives 15.4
